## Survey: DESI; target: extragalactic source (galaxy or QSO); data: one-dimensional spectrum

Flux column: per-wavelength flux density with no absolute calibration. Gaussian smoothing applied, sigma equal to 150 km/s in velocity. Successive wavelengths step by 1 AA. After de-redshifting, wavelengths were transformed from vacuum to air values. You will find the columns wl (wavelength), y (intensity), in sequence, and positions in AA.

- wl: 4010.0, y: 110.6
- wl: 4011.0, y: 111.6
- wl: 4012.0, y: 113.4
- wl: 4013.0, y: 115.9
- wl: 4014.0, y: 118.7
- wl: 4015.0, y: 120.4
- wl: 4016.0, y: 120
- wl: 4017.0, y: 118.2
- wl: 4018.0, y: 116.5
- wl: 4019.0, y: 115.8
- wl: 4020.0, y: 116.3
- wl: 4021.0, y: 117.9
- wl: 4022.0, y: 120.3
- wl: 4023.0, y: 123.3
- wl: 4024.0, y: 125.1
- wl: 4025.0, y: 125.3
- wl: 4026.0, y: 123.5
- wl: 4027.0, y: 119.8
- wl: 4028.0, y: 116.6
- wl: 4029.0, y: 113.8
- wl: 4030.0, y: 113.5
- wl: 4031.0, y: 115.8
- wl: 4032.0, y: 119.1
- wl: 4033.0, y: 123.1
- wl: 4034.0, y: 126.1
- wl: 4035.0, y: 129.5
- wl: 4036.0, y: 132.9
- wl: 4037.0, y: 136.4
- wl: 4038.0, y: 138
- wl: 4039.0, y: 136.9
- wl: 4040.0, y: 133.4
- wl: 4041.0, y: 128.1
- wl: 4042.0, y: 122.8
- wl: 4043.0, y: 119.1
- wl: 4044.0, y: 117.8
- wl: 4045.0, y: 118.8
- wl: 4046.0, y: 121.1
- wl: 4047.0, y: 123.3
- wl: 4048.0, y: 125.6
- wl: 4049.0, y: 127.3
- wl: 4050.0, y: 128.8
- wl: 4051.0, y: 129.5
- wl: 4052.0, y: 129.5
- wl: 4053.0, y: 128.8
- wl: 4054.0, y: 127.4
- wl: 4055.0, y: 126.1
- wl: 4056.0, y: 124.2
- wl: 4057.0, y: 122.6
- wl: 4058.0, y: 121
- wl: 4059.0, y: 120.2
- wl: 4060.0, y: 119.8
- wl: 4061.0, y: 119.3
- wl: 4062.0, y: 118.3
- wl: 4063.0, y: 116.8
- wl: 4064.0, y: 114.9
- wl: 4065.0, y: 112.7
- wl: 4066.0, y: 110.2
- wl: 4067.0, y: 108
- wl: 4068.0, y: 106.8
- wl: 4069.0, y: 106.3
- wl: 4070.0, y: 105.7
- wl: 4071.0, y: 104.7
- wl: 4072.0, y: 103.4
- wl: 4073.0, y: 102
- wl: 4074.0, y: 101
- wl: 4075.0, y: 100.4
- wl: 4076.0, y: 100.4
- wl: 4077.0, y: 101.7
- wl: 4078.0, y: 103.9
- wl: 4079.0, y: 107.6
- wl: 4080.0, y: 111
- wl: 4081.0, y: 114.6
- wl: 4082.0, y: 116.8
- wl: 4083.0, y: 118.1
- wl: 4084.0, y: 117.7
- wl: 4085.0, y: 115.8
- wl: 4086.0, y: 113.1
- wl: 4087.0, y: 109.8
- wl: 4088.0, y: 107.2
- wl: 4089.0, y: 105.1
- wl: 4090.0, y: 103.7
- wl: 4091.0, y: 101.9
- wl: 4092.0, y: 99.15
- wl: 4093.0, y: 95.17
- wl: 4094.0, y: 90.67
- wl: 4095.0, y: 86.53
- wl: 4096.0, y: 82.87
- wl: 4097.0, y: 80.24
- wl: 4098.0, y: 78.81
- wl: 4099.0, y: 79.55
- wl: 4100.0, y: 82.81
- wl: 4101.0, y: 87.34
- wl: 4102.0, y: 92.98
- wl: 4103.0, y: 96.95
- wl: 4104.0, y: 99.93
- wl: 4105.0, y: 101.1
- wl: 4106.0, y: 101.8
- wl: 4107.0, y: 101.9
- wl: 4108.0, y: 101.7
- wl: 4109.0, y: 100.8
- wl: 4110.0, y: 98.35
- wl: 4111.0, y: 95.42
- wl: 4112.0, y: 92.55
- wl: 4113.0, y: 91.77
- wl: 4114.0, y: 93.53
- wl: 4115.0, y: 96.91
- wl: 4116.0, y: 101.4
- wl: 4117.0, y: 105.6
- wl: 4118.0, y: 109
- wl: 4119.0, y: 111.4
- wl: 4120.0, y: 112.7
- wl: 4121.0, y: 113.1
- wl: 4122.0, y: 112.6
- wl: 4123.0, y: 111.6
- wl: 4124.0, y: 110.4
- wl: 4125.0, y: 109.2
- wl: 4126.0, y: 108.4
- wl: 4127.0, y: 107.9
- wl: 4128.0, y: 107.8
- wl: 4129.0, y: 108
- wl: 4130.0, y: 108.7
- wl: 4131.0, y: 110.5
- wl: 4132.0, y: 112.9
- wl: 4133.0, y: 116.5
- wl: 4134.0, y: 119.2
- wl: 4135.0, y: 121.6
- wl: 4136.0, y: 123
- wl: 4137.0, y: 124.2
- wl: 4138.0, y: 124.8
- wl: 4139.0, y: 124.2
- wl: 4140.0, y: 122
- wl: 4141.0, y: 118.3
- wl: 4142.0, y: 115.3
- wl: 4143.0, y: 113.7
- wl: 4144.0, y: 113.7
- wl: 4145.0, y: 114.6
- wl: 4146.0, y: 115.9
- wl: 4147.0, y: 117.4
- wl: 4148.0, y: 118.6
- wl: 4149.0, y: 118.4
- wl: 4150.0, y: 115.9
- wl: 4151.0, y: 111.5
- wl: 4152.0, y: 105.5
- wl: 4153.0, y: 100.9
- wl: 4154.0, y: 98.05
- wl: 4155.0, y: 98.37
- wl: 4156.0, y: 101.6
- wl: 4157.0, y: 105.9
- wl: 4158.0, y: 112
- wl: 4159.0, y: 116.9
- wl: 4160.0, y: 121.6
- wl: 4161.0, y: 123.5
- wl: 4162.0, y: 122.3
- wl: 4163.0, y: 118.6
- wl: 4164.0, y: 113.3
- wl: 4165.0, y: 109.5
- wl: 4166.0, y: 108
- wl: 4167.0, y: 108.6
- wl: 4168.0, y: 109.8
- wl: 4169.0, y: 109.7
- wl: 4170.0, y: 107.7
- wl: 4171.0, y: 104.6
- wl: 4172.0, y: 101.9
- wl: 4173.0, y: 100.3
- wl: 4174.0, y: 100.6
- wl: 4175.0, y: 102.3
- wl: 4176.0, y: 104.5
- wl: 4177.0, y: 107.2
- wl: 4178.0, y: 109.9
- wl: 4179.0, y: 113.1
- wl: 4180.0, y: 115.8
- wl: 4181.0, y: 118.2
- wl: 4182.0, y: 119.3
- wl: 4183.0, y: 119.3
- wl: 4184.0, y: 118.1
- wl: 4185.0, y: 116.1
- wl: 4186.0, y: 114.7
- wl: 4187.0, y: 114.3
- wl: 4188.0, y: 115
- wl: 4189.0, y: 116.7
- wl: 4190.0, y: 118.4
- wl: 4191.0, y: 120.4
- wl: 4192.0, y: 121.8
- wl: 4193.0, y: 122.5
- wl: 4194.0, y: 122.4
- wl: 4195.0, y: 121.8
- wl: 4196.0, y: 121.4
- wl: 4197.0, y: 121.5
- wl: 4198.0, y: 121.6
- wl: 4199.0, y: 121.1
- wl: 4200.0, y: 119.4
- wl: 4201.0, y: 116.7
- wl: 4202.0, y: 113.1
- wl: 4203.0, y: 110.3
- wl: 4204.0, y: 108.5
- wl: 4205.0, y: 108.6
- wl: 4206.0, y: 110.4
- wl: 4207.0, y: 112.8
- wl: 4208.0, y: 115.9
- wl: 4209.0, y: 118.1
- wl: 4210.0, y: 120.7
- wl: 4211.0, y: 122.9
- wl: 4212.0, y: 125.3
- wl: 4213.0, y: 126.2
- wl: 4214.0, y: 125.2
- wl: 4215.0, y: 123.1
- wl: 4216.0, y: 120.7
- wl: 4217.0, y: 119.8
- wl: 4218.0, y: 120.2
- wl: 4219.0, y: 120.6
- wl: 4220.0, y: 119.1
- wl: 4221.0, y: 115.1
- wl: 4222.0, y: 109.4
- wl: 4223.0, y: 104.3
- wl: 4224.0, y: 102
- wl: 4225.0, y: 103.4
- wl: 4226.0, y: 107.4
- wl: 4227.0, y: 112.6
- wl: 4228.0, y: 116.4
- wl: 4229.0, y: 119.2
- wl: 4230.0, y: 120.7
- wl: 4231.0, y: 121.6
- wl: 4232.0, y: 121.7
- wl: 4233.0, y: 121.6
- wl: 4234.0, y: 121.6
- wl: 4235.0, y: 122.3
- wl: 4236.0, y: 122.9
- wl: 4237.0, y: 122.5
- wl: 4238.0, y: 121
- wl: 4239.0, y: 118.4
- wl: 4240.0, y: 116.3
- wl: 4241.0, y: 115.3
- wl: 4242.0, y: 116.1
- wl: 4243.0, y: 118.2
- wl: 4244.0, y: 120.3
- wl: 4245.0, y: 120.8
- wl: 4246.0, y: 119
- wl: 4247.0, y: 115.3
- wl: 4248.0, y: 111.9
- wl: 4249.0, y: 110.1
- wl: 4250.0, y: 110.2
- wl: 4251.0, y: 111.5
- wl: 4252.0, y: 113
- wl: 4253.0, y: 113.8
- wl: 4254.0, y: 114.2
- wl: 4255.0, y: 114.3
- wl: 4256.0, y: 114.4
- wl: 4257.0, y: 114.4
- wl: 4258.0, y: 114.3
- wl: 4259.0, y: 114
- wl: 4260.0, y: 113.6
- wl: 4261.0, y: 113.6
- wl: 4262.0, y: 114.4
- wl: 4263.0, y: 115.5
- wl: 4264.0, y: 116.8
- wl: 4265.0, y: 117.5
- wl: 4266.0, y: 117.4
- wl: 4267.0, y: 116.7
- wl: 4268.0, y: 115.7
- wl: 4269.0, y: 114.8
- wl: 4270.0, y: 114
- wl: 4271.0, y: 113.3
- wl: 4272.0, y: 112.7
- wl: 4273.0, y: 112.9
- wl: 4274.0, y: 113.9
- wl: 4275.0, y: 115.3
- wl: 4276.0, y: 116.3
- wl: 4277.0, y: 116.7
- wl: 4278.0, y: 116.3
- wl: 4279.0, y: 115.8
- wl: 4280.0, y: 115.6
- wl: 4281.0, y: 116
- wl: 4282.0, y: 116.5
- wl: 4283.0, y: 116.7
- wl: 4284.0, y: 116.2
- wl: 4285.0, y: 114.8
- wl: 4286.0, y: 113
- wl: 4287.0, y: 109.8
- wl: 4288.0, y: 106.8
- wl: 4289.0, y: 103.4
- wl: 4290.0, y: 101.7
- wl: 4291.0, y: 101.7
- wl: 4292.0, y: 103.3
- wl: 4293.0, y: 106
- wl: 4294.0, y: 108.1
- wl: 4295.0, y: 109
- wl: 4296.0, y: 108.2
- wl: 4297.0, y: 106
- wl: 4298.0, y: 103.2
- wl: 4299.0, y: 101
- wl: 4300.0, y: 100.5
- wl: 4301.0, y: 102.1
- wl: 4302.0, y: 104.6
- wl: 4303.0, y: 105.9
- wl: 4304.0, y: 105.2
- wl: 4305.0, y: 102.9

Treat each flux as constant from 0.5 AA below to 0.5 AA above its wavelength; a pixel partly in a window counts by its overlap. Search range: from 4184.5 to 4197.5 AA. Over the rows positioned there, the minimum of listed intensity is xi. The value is 114.3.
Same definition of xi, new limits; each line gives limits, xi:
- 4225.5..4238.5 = 107.4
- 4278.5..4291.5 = 101.7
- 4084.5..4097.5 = 80.24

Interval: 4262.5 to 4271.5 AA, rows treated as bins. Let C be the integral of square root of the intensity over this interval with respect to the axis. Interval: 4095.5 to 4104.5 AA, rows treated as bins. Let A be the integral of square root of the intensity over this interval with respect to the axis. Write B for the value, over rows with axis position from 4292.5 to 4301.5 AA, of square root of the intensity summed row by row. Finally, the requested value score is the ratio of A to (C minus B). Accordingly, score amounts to 18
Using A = 84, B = 92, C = 97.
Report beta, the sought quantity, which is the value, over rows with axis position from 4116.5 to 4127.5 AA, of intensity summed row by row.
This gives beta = 1212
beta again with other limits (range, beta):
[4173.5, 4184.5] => 1228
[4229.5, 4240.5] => 1331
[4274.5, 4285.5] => 1276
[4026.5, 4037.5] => 1347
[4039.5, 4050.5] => 1366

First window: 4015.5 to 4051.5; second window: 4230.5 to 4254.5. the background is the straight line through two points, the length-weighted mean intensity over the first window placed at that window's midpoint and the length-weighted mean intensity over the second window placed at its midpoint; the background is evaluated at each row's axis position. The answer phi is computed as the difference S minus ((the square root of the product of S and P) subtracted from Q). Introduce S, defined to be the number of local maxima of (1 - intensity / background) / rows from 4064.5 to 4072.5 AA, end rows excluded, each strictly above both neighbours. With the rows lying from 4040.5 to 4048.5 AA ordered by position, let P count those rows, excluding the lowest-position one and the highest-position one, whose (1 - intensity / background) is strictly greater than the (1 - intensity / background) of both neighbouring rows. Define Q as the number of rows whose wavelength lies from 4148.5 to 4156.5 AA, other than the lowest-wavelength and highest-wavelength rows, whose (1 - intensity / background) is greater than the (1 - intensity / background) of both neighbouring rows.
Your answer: -1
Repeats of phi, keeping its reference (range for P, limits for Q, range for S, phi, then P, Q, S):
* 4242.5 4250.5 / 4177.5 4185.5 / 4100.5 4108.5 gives 0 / 1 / 0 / 0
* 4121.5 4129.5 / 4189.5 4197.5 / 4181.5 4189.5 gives 1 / 1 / 1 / 1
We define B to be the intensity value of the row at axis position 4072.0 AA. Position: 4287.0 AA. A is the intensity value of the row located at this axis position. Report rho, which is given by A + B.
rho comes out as 213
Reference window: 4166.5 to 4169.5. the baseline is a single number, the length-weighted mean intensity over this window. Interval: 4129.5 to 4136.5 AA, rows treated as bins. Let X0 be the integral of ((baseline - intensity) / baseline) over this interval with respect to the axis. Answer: -0.43 AA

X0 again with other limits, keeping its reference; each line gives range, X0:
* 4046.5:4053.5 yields -1.16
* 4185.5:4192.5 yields -0.51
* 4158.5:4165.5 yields -0.55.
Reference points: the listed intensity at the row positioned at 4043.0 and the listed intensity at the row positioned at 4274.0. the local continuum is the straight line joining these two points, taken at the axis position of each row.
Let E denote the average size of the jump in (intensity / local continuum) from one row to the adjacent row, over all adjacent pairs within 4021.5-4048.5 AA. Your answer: 0.022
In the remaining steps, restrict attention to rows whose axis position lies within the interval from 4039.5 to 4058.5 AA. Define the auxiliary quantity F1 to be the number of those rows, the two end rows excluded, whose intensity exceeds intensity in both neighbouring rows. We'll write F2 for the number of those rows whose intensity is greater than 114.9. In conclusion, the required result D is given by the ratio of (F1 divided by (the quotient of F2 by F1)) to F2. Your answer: 0.000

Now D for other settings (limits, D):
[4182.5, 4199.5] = 0.018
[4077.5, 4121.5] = 0.250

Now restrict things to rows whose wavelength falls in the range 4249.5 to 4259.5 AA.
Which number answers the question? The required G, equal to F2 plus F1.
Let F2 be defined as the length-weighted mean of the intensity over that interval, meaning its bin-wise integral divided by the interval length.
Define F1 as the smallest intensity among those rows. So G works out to 224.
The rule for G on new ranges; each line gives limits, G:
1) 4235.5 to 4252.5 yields 227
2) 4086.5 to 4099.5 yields 173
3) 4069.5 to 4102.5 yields 179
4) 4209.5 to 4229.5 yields 219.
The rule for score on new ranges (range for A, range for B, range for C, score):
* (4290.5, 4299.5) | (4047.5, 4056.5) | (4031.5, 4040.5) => 76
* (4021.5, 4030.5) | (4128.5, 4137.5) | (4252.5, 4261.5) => -122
